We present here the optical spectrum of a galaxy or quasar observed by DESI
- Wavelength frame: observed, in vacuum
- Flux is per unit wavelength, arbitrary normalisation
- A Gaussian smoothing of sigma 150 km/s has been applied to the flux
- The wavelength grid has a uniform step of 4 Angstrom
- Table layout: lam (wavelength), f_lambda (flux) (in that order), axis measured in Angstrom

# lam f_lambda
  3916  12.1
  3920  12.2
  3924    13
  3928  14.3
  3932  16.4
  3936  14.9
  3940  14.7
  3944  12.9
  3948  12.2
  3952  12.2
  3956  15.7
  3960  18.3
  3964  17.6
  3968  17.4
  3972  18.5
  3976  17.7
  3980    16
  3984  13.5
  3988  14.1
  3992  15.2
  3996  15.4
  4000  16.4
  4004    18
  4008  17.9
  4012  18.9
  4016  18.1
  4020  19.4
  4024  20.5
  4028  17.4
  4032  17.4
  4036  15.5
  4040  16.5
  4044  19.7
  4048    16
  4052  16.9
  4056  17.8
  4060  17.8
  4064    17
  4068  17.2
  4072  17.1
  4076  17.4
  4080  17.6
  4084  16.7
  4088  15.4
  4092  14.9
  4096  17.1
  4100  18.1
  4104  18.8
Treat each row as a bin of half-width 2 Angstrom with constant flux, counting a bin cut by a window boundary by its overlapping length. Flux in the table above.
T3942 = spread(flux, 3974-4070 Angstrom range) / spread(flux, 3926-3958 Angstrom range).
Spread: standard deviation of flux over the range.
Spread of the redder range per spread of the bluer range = 1.1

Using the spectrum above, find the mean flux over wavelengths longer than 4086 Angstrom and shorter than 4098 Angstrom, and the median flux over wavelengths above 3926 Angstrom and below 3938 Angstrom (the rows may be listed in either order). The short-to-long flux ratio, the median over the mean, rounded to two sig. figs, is 0.94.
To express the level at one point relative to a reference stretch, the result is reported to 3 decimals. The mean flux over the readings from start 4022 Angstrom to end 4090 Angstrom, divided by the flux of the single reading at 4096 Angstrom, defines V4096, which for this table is 1.011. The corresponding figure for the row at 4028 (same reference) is 0.994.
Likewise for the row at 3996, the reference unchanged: 1.123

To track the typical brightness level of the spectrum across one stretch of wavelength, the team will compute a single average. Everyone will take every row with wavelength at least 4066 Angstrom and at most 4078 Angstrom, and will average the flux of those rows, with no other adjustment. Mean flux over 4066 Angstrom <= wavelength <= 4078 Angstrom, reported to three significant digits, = 17.2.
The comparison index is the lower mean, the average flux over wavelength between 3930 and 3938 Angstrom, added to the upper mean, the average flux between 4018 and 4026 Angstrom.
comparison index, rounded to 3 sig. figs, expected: 35.6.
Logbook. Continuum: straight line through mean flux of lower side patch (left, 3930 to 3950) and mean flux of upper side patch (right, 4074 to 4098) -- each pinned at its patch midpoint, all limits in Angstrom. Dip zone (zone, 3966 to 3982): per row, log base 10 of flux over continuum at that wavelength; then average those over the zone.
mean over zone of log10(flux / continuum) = 0.07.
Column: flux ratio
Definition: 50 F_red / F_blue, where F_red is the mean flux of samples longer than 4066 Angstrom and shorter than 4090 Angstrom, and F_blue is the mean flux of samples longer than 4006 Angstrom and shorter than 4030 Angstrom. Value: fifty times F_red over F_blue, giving 45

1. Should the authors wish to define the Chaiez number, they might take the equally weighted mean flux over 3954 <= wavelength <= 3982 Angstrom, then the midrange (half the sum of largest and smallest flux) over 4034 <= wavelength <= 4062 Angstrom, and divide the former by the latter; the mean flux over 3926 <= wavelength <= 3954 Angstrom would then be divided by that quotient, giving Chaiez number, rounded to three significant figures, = 14.2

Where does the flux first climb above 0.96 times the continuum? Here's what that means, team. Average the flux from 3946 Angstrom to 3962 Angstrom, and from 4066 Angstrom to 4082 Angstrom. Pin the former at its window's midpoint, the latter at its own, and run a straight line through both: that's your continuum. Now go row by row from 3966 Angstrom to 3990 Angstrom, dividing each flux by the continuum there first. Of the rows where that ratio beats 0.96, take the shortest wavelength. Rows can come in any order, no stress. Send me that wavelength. 3968 Angstrom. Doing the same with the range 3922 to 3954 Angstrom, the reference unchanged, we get 3928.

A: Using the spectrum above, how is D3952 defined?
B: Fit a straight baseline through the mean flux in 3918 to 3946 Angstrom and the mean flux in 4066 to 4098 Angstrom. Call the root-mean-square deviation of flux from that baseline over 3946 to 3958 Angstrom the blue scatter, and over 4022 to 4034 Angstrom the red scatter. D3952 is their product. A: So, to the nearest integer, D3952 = 6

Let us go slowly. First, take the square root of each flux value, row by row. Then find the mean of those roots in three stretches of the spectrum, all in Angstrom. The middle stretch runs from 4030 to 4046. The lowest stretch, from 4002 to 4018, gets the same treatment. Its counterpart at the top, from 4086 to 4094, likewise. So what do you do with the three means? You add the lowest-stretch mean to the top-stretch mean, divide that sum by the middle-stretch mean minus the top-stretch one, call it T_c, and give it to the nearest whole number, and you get 31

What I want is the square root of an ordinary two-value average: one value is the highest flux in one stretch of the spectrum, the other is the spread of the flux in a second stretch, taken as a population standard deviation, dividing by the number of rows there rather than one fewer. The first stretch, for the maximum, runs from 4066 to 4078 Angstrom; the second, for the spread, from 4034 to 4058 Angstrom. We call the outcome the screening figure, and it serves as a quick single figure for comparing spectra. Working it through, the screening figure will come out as 3.06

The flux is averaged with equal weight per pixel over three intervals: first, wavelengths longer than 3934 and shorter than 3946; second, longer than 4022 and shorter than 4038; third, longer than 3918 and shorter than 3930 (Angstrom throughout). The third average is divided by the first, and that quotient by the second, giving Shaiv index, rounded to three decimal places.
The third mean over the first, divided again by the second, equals 0.053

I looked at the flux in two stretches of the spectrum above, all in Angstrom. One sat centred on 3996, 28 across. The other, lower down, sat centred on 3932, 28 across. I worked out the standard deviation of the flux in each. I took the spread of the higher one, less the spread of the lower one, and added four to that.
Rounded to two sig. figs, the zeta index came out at 4.3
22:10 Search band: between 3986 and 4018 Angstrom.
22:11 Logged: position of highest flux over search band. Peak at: 4012 Angstrom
